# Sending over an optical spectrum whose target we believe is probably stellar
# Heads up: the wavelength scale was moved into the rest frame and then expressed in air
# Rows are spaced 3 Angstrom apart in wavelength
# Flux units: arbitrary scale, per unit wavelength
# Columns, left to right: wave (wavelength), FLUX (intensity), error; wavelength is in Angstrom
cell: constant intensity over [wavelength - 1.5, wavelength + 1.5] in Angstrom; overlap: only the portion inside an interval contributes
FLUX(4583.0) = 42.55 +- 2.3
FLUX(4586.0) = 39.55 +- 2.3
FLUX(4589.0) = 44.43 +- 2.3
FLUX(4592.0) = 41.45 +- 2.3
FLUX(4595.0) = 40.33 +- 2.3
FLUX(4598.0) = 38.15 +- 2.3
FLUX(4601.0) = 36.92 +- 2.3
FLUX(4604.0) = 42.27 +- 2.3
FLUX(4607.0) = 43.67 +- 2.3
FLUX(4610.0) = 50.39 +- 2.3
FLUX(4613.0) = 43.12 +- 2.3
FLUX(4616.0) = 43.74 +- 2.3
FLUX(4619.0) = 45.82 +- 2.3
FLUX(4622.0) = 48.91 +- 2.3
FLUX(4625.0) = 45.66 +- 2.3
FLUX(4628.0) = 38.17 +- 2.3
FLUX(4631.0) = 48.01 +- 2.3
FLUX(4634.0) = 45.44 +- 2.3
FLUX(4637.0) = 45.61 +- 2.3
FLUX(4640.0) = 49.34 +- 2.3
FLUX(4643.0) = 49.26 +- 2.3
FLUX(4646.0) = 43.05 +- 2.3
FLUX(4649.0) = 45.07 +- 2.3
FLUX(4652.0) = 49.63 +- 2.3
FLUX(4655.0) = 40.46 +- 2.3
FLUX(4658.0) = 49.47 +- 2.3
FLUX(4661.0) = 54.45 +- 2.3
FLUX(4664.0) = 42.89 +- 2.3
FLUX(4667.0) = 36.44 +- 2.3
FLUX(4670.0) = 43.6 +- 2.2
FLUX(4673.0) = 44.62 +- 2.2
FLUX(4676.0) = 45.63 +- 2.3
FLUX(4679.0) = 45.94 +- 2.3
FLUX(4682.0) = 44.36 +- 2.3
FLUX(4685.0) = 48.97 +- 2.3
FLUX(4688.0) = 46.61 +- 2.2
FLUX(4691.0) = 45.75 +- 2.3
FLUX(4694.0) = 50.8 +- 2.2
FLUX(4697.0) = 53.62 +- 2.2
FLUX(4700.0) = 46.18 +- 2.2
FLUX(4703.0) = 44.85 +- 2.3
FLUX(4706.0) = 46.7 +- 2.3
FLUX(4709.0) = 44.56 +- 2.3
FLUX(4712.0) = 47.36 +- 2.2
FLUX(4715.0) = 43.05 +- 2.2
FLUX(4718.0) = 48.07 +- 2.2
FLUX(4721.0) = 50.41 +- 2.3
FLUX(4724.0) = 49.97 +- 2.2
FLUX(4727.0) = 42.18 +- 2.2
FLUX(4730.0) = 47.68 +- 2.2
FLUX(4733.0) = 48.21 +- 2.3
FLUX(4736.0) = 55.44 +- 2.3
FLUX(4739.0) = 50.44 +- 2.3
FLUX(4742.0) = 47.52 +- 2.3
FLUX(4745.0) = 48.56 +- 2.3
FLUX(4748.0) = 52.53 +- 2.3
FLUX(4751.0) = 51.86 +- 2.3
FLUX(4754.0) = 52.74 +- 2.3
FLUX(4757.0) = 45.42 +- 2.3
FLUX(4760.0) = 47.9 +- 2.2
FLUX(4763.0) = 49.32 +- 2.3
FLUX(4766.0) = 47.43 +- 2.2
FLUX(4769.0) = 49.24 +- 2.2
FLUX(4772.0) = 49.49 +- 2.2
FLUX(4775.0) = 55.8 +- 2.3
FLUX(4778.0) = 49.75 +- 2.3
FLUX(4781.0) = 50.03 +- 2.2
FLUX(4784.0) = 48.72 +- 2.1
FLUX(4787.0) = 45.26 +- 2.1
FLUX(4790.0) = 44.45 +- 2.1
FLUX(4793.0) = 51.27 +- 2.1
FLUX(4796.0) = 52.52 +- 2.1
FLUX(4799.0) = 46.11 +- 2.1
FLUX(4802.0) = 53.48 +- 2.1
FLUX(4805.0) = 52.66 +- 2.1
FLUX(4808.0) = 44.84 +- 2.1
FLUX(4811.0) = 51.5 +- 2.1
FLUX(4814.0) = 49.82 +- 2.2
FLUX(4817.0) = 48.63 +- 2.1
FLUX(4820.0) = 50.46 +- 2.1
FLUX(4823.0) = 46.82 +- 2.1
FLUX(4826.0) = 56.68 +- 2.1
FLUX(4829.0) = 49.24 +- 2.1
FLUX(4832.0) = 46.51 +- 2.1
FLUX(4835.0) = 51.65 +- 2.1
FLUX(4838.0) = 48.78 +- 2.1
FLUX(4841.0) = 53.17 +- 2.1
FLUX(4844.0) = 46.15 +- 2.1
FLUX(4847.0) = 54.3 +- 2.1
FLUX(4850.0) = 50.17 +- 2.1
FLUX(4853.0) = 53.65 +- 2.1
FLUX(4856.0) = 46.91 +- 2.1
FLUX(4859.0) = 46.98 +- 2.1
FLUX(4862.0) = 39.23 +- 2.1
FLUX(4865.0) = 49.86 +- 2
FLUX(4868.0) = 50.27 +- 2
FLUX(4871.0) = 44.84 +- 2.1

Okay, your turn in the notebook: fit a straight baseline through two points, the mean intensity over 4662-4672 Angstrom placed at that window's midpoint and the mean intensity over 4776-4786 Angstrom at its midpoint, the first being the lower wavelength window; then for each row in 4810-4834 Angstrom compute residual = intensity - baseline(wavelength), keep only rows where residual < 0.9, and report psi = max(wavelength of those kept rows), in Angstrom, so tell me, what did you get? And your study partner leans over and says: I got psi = 4832.0 Angstrom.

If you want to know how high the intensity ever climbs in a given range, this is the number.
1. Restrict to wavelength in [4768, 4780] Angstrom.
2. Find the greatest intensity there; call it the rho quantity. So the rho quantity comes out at 55.8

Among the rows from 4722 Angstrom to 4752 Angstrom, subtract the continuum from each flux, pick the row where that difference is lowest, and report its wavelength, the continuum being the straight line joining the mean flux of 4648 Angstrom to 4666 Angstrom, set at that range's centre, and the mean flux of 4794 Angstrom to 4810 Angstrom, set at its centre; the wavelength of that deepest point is 4727.0 Angstrom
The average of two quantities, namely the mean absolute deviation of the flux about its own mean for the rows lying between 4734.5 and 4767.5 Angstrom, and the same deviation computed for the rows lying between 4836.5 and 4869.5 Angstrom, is 2.8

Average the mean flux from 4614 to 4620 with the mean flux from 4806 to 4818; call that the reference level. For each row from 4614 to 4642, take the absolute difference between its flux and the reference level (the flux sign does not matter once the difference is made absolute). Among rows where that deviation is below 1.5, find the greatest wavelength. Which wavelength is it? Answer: 4637.0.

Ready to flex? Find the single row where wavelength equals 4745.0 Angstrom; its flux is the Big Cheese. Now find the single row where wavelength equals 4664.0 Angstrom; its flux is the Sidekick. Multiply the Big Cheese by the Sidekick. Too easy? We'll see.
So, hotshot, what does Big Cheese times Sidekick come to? 2083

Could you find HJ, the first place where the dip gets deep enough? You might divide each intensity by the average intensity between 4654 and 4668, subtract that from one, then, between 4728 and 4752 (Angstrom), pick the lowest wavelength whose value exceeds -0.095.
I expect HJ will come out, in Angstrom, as 4730.0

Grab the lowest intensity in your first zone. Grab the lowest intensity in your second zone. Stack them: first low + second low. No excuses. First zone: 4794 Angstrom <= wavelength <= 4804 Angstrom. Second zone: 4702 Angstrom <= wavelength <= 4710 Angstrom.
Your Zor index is 91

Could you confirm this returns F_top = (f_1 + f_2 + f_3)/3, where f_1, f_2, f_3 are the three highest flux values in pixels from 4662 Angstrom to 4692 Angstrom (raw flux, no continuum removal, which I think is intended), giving 47.2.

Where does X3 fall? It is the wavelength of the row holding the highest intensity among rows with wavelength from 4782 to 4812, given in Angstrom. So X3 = 4802.0 Angstrom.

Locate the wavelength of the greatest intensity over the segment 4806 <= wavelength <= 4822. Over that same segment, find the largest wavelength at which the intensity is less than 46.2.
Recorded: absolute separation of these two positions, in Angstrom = 3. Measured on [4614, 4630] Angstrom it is 6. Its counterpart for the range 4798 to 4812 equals 6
